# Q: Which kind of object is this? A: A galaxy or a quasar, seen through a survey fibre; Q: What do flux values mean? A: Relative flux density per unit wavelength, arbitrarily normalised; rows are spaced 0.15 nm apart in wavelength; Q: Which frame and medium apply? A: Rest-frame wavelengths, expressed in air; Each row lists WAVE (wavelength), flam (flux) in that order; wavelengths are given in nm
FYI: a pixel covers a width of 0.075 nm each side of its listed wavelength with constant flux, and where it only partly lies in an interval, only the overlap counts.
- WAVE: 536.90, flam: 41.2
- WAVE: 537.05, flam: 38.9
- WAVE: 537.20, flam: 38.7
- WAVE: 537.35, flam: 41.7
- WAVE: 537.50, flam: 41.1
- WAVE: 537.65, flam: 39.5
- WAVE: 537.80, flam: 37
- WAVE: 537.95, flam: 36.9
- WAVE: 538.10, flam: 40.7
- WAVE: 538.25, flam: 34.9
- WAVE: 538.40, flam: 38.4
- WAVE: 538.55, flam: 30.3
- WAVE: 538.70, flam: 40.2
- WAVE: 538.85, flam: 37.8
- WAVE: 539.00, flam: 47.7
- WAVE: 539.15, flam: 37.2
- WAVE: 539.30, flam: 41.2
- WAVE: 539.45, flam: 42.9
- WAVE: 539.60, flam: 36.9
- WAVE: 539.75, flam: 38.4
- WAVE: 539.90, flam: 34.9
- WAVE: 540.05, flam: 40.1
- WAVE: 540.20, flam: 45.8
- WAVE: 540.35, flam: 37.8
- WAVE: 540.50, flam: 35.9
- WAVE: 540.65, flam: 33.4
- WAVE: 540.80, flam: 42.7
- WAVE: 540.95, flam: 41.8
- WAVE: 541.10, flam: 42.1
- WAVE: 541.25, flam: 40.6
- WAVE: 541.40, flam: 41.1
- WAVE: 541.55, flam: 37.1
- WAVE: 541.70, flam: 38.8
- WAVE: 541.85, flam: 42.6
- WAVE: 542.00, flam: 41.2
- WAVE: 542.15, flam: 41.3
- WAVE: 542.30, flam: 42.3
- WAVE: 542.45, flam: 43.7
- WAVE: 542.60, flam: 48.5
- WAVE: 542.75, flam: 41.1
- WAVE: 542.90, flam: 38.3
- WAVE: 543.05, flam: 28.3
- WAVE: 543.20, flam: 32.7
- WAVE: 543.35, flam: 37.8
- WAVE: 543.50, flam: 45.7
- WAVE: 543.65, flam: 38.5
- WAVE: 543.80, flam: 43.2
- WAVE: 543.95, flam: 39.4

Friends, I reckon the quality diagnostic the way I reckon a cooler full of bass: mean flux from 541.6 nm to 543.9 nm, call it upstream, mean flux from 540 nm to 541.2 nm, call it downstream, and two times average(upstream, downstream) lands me 80.2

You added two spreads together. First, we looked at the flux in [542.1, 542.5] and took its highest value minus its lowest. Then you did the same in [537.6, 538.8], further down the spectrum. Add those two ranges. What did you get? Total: 13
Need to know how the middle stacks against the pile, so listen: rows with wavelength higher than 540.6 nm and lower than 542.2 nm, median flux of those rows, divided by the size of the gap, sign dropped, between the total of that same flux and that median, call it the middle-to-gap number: 0.103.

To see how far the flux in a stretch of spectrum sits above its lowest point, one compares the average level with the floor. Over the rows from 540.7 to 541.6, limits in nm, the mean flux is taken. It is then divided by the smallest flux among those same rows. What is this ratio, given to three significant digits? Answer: 1.10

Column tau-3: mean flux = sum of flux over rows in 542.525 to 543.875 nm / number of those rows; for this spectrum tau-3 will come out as 39.3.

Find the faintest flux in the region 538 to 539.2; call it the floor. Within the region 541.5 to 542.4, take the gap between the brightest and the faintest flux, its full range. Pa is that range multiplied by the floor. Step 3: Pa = 167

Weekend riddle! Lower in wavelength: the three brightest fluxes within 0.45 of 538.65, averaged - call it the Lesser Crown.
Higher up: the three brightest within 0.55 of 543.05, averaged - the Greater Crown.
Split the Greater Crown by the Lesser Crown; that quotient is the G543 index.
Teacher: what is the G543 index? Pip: 1.071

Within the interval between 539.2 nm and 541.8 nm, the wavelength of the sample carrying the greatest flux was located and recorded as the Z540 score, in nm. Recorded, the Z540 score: 540.20 nm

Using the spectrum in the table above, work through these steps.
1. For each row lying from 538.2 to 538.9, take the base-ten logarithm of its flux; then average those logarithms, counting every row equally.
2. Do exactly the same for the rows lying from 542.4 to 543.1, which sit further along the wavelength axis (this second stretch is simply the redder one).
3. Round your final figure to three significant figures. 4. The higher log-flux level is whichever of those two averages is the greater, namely 1.60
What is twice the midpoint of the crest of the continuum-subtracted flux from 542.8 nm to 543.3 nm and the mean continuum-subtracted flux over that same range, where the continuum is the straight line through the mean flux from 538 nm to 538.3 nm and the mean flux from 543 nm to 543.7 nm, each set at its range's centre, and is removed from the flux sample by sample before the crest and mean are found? -2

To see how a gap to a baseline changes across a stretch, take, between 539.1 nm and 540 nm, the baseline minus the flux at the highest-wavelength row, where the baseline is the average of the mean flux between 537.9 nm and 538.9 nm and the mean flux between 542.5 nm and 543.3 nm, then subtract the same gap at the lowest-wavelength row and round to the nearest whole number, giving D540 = 2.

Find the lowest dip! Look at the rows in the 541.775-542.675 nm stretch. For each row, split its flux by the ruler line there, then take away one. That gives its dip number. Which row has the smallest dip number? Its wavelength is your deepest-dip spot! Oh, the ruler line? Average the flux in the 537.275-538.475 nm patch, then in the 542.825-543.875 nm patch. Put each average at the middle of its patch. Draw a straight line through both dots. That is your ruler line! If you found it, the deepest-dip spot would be 542.00 nm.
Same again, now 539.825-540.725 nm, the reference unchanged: 540.65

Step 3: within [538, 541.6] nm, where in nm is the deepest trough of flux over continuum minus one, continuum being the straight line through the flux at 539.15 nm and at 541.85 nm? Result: 540.65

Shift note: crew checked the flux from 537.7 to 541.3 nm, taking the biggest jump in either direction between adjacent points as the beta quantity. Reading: 10.5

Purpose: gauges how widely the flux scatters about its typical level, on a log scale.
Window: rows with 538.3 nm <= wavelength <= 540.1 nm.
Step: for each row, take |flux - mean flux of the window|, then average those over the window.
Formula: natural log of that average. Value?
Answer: 1.1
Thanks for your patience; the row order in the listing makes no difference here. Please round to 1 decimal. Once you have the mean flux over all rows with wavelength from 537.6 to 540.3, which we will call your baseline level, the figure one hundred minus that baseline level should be 61.1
